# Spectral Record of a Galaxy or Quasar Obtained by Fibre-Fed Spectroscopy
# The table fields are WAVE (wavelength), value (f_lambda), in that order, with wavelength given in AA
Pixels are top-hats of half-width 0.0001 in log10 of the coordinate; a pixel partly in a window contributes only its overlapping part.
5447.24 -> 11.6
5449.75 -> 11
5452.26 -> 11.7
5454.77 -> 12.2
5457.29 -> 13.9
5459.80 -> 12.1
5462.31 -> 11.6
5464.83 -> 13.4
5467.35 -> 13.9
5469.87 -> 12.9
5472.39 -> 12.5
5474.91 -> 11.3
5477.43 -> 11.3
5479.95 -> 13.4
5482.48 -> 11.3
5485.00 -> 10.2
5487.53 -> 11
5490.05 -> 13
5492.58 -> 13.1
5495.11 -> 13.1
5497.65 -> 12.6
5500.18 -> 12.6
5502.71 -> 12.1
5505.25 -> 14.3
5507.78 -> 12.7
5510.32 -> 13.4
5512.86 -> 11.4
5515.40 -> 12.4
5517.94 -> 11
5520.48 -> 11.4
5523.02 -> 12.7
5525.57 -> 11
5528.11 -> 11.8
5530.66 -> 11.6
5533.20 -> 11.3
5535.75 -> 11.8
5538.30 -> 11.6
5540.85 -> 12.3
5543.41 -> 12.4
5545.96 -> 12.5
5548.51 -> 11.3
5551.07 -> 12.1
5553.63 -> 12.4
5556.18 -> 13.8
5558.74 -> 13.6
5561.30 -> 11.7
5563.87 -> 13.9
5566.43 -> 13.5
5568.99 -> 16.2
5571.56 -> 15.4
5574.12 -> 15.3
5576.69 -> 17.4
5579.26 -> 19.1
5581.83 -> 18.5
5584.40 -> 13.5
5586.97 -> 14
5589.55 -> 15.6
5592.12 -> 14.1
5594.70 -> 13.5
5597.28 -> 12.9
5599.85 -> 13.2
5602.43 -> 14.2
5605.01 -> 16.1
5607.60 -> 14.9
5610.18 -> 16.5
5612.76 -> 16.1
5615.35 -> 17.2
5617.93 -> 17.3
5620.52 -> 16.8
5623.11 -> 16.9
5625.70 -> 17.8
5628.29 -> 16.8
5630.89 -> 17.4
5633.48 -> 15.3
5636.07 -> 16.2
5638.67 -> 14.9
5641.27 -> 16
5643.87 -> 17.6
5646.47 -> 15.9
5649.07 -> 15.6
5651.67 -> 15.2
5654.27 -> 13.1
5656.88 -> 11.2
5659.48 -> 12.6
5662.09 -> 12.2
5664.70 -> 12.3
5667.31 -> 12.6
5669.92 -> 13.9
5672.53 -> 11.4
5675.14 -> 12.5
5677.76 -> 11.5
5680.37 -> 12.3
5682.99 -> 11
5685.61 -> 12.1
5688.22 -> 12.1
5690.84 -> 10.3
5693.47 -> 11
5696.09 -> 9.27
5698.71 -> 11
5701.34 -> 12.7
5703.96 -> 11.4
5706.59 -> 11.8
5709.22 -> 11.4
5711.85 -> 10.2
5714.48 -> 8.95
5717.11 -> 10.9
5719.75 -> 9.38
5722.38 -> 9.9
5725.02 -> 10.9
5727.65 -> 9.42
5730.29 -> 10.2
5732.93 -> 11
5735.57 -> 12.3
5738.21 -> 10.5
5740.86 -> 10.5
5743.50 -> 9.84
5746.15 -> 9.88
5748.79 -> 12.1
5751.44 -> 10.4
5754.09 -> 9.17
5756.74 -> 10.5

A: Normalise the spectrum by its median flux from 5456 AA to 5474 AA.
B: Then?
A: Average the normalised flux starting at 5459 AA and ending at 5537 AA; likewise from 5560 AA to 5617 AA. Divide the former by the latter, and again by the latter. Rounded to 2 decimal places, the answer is 0.69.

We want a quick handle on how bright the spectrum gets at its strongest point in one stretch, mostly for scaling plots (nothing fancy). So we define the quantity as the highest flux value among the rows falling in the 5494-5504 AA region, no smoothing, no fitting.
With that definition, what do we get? 13.1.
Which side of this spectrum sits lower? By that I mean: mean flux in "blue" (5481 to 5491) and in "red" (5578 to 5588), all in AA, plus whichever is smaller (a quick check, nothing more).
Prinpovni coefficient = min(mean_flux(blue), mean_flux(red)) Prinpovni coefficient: 11.4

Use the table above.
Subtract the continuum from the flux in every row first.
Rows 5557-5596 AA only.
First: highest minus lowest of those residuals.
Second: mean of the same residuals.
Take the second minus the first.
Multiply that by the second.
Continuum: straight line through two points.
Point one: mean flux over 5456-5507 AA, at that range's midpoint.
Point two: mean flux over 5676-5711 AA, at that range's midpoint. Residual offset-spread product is -14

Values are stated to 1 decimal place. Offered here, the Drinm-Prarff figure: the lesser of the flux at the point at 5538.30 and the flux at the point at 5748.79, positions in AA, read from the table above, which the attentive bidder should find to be 11.6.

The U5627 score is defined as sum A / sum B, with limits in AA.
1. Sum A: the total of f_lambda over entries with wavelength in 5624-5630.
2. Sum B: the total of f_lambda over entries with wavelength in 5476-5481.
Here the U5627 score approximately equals 1.4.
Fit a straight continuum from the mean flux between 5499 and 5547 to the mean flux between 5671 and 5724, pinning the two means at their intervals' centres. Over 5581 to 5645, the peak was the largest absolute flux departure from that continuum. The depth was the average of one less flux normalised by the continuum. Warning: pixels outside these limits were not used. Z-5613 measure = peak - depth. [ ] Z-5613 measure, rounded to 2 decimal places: 7.10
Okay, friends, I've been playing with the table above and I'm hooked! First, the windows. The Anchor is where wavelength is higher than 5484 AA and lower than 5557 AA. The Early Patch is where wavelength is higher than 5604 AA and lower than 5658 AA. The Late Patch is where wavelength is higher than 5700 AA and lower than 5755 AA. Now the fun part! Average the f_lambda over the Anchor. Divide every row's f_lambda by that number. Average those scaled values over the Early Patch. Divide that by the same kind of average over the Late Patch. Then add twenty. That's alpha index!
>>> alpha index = 21.50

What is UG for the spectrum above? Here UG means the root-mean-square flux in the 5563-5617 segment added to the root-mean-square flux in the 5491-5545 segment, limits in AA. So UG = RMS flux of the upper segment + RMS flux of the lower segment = 28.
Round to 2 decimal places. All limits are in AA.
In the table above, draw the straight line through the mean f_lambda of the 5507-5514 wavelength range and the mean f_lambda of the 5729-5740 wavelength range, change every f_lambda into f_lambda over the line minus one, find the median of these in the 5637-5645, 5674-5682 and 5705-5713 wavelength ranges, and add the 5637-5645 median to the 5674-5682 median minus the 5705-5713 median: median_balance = 0.44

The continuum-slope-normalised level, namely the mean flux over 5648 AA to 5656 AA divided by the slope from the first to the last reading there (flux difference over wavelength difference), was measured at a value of -30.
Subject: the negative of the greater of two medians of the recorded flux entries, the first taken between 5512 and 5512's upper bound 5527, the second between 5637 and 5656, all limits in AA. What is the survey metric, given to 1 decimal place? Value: -15.6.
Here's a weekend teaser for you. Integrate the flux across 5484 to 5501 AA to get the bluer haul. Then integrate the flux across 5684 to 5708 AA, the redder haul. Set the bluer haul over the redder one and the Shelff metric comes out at 0.8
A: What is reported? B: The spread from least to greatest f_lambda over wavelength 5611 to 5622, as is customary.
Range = 1.2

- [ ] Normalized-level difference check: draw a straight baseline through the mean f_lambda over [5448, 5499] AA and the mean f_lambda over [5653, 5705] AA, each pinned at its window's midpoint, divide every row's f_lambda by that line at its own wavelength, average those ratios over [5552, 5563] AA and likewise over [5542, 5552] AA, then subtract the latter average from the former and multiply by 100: 7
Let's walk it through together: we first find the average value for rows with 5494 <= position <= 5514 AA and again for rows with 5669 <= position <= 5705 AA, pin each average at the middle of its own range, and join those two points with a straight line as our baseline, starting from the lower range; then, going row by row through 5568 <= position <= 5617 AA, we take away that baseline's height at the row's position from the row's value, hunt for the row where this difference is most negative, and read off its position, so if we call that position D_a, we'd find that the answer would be 5597.28 AA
